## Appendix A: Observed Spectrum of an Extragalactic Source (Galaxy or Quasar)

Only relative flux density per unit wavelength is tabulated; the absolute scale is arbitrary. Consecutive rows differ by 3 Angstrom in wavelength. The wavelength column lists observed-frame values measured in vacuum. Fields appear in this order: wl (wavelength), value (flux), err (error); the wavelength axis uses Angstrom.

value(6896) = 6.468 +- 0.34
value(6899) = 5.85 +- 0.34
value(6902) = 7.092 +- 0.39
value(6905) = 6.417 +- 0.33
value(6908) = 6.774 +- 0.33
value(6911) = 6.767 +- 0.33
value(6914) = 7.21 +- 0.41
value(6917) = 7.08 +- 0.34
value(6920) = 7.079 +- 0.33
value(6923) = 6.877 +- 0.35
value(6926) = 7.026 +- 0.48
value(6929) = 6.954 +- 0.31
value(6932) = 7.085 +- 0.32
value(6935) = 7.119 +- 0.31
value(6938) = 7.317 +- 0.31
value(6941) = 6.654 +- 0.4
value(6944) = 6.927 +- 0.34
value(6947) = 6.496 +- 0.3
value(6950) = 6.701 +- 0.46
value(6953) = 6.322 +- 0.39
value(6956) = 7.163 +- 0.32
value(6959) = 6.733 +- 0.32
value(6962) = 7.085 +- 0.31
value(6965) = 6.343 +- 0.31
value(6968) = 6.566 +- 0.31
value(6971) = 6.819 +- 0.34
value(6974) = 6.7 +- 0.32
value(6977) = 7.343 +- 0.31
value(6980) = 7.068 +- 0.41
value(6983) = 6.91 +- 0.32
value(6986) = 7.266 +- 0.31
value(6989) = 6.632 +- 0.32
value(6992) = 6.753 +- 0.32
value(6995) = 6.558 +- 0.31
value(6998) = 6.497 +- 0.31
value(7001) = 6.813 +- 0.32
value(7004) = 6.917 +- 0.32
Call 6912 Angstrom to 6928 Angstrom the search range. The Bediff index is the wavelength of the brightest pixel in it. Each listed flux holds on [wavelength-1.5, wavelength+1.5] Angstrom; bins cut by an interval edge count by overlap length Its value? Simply 6914 Angstrom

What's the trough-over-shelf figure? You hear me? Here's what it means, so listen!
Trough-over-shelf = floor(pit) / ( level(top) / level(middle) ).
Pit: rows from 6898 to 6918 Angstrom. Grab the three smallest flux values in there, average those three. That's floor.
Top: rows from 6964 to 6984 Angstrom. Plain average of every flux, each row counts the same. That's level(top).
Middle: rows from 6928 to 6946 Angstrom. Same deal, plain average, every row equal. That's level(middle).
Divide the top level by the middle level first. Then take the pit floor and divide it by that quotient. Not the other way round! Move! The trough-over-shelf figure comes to 6.5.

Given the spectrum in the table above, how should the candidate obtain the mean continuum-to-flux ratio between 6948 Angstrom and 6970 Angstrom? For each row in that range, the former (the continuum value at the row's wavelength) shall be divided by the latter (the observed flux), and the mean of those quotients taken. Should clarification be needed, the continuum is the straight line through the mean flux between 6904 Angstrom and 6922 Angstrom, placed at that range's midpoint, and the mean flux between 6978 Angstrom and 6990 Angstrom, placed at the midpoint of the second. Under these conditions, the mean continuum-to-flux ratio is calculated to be 1.04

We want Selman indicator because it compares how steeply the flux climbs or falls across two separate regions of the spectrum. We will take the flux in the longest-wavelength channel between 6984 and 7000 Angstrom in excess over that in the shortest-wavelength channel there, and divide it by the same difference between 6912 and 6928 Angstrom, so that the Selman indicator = 4.2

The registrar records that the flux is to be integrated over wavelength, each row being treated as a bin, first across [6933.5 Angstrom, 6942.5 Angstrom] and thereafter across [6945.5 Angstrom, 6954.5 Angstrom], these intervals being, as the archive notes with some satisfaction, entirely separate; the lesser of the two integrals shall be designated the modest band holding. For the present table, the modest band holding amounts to 58.6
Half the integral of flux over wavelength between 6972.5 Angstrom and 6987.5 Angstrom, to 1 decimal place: 52.9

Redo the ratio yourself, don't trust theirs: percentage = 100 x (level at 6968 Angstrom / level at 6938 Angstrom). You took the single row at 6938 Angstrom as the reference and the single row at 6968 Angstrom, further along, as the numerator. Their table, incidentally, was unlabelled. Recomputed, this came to 90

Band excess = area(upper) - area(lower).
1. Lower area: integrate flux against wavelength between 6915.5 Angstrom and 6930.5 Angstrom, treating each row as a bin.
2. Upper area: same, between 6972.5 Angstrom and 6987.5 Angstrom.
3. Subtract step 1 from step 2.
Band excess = 0.8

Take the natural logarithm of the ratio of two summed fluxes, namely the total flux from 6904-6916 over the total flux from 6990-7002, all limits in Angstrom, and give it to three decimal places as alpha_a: 0.020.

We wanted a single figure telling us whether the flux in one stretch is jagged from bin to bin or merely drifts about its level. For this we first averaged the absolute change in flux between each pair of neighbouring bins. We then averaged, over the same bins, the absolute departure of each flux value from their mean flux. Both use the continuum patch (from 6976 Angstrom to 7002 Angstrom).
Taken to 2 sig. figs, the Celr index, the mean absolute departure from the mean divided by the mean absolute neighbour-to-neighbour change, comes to 0.93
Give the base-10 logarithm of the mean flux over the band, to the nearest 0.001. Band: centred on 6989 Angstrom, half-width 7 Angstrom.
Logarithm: 0.834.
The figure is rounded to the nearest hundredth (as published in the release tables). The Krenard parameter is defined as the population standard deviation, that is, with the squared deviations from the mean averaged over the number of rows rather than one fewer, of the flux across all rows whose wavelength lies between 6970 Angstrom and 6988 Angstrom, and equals 0.23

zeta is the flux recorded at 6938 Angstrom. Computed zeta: 7.317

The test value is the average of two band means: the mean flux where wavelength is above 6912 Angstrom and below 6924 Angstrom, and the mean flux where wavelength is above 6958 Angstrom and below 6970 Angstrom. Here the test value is 6.87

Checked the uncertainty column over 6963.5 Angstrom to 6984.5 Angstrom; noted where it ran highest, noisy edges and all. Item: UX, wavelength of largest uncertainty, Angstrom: 6980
